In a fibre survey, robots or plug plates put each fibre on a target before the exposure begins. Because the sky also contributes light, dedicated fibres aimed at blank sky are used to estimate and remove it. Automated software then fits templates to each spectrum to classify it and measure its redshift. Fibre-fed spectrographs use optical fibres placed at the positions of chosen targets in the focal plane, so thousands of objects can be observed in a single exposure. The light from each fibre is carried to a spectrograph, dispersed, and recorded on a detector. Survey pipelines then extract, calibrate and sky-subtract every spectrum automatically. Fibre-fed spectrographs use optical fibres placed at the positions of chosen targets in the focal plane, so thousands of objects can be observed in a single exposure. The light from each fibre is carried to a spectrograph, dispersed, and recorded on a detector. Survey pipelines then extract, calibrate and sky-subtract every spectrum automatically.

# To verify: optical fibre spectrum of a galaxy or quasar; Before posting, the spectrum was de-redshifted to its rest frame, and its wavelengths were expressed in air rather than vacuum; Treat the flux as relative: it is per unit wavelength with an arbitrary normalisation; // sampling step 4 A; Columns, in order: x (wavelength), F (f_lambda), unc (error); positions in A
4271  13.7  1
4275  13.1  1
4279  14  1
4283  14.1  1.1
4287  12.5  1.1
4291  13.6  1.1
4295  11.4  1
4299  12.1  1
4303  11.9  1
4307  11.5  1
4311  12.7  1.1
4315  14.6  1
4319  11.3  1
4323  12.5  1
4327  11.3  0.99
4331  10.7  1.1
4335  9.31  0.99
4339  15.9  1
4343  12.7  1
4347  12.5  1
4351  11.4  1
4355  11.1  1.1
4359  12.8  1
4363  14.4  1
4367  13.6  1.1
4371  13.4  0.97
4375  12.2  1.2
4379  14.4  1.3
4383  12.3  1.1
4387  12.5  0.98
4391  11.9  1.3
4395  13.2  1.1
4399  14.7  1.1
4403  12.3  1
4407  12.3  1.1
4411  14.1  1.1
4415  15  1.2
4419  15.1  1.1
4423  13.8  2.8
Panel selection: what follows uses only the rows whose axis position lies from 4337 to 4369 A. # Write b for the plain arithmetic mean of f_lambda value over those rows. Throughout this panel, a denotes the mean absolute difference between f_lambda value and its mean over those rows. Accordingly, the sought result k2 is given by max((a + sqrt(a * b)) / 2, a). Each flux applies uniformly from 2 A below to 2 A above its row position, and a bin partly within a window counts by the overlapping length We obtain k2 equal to 2.6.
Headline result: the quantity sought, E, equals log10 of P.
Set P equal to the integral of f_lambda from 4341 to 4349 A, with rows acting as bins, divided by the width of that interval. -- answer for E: 1.10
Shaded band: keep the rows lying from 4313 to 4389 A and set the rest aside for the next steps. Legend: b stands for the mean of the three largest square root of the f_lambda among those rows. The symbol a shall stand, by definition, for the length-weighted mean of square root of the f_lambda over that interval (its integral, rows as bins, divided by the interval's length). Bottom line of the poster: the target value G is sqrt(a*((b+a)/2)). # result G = 3.62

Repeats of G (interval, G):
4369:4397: 3.61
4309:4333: 3.52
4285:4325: 3.56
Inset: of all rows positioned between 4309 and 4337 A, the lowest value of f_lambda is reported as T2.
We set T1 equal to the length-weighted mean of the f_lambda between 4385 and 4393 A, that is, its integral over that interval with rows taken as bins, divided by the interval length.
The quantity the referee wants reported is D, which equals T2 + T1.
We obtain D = 21.5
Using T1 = 12.2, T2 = 9.31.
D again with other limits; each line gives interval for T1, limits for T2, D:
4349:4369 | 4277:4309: 24.1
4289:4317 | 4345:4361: 23.6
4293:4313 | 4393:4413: 24.2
